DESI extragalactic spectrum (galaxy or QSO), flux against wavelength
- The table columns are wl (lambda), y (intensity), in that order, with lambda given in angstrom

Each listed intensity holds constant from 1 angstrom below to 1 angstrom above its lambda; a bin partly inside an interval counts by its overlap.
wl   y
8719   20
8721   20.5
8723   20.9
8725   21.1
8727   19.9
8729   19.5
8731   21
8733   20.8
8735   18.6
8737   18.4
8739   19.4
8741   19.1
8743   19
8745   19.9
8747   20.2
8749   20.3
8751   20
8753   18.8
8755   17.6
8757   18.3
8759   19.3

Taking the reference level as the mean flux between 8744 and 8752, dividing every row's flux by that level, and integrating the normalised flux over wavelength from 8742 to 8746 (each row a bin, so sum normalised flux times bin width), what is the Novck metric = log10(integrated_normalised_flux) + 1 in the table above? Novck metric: 1.59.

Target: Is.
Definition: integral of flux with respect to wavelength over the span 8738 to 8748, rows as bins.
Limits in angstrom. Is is 195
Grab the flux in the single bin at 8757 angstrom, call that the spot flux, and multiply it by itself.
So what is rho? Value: 335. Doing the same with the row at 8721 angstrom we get 420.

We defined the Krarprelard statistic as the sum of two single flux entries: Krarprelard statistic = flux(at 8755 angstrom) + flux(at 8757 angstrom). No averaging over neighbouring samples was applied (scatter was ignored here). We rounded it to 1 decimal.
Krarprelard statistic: 35.9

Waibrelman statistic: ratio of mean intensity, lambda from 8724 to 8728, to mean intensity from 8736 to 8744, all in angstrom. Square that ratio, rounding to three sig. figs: 1.17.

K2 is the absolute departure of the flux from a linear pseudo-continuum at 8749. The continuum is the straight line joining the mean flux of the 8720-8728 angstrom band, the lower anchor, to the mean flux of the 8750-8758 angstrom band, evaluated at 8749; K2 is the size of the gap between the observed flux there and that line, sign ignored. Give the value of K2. 1.3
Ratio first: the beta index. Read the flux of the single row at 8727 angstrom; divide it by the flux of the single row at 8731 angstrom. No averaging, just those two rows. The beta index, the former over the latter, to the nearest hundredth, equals 0.95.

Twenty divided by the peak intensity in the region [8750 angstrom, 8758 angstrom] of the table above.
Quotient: 1.00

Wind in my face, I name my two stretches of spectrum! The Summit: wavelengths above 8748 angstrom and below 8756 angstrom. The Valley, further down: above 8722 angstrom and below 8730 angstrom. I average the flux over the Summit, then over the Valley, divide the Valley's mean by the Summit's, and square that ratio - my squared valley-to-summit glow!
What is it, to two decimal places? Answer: 1.13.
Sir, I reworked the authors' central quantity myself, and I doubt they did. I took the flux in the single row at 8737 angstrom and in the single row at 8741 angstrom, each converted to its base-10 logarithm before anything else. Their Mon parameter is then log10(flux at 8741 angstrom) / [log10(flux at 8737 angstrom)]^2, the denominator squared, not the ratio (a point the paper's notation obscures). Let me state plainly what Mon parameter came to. 0.801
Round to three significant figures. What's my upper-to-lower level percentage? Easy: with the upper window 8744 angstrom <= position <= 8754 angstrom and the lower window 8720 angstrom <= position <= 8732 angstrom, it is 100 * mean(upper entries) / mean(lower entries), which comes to 96.9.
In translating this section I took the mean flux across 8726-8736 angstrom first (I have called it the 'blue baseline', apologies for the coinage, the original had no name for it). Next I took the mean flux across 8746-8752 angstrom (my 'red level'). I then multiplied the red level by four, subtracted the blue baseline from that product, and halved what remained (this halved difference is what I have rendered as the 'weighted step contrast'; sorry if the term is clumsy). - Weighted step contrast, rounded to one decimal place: 30.4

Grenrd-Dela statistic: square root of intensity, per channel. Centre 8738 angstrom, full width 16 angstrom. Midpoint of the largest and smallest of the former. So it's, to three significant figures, 4.44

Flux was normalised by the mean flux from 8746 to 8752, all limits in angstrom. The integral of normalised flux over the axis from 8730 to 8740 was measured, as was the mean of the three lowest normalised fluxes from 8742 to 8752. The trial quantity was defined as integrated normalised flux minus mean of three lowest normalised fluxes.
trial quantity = 8.8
